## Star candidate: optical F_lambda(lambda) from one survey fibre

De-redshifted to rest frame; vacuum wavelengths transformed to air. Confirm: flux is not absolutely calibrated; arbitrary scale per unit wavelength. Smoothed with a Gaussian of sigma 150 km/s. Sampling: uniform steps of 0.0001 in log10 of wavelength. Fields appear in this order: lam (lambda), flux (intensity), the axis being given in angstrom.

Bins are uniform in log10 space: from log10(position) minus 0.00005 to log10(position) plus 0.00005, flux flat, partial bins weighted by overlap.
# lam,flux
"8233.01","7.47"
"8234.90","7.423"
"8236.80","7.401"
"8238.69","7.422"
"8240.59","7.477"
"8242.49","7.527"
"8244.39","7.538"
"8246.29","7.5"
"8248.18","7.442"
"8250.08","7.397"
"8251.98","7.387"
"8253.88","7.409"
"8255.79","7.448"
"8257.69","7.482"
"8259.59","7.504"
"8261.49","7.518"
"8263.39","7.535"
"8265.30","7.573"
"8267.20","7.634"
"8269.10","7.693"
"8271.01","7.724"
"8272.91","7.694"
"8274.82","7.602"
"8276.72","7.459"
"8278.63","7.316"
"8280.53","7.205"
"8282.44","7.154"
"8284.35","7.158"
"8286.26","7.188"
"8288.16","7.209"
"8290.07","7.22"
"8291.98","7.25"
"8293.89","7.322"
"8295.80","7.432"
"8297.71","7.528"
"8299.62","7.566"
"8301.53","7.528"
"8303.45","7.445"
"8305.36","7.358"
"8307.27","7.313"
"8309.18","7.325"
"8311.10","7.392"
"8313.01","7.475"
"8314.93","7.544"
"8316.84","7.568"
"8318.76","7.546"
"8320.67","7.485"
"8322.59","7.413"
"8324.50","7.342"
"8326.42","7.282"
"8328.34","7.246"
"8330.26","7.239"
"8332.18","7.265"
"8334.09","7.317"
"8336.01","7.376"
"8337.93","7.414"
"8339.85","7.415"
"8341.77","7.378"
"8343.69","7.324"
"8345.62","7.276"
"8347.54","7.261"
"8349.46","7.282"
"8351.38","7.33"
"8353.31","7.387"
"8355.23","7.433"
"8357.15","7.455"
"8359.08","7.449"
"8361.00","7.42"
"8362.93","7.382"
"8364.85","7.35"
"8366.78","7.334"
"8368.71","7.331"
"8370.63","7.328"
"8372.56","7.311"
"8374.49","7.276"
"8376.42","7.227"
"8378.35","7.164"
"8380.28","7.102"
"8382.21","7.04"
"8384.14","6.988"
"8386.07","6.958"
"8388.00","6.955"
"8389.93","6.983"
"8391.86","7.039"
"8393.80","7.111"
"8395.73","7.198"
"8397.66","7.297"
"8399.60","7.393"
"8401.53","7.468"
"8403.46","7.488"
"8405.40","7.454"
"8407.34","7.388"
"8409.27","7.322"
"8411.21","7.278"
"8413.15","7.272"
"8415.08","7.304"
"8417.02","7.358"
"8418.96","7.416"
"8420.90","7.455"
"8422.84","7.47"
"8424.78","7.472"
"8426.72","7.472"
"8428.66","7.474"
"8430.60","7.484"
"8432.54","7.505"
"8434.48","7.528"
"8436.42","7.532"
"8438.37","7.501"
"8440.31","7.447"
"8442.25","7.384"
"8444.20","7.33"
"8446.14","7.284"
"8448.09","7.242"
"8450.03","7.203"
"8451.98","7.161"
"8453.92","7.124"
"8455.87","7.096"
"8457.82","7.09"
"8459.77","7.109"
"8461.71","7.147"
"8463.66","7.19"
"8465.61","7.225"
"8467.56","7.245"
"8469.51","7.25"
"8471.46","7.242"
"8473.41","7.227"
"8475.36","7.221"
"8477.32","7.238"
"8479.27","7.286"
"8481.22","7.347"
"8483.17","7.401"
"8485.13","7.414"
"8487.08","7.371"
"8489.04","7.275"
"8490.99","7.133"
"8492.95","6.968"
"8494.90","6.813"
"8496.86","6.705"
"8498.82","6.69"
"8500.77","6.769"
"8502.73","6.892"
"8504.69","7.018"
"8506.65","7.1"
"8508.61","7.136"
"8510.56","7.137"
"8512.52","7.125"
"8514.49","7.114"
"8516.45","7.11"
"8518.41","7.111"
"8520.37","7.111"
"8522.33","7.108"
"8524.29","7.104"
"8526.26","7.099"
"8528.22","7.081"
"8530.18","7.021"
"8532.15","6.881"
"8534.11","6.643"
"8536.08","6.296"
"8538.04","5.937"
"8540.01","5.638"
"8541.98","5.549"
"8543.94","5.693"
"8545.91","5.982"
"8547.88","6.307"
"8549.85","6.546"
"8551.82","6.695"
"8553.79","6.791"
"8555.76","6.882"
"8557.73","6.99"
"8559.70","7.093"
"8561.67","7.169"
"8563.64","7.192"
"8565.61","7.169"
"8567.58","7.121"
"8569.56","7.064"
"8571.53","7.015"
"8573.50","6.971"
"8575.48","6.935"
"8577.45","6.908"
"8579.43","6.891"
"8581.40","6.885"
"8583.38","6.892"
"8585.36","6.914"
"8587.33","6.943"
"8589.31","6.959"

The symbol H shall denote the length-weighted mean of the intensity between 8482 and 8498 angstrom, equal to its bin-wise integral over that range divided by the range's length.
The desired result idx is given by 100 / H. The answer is 14.0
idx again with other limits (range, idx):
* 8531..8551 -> 16.2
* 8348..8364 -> 13.5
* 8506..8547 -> 14.9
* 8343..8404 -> 13.8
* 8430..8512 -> 13.9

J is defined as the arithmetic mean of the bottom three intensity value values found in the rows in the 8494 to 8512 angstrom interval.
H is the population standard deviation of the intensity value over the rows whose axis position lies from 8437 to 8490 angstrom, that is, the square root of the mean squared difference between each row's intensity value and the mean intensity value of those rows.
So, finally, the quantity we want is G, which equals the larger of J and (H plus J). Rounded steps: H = 0.11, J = 6.72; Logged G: 6.8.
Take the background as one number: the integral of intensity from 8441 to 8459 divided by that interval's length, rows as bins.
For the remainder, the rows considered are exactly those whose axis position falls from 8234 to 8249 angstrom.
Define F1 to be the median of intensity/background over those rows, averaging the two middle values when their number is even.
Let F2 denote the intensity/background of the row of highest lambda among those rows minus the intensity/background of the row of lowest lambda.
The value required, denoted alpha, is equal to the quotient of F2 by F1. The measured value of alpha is 0.003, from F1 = 1.03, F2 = 0.003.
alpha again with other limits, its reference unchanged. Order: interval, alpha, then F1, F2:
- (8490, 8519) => -0.003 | 0.98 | -0.003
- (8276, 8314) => 0.002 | 1.02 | 0.002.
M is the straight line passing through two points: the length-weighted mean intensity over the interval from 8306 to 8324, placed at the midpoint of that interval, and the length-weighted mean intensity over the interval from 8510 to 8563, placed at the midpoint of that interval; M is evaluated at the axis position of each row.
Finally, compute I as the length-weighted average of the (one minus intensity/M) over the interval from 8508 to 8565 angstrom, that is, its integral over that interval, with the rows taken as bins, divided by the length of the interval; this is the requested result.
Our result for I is -0.005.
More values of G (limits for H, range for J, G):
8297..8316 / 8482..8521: 6.8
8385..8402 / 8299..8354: 7.4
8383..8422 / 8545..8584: 6.5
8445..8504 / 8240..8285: 7.4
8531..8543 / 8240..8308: 7.7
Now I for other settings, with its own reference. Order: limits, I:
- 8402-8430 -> -0.041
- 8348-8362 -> -0.010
